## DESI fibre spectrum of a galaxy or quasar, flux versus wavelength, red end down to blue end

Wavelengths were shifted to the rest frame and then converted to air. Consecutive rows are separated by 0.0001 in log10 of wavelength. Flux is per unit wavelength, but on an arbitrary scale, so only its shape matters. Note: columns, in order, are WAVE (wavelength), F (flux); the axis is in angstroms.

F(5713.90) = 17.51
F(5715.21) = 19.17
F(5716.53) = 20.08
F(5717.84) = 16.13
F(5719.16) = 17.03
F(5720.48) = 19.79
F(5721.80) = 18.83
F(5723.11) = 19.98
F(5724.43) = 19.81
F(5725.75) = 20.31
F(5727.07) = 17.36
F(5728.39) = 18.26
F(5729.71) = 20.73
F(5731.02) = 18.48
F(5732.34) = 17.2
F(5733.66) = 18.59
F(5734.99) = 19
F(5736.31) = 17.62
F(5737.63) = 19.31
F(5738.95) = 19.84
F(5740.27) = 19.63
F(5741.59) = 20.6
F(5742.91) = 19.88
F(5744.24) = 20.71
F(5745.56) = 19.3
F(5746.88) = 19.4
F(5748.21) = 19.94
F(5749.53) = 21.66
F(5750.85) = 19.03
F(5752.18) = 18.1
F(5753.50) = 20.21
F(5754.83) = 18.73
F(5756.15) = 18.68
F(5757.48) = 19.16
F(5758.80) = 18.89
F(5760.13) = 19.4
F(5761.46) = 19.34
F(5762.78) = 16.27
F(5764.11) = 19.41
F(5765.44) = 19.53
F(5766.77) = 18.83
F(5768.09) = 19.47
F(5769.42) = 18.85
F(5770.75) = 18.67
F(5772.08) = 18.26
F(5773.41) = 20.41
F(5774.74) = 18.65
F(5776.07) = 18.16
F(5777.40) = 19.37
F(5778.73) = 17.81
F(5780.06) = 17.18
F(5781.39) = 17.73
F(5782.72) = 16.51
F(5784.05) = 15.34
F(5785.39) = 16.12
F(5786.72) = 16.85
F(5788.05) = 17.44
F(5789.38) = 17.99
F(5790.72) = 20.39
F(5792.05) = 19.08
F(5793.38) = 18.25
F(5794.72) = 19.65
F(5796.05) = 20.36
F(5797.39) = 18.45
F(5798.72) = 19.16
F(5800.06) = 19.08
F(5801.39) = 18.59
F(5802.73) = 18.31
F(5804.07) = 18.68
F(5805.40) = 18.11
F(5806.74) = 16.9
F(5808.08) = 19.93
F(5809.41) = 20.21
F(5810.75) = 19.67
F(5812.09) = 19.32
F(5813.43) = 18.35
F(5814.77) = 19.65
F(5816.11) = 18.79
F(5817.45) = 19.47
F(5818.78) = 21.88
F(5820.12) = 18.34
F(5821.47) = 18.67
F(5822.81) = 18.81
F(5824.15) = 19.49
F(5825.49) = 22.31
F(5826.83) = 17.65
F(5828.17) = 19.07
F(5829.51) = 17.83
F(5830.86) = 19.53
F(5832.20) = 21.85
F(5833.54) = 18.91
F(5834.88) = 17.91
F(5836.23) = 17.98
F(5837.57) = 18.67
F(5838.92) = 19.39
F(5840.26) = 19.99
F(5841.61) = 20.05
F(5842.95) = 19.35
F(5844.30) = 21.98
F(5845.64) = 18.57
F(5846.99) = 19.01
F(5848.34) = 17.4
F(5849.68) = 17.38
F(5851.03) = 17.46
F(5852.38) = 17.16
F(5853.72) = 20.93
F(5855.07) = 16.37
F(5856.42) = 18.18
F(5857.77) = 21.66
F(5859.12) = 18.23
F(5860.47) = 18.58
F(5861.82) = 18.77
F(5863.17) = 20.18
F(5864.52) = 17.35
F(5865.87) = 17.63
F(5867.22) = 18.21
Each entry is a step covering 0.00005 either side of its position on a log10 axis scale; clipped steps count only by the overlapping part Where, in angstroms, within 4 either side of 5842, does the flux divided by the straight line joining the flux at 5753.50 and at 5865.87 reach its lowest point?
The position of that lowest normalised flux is 5845.64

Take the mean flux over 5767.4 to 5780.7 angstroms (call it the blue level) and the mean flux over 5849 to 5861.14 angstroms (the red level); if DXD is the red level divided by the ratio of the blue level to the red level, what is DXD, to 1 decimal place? 18.2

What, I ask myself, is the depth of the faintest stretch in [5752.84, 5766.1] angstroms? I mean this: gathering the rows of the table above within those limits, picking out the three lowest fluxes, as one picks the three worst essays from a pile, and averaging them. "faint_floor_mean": 17.9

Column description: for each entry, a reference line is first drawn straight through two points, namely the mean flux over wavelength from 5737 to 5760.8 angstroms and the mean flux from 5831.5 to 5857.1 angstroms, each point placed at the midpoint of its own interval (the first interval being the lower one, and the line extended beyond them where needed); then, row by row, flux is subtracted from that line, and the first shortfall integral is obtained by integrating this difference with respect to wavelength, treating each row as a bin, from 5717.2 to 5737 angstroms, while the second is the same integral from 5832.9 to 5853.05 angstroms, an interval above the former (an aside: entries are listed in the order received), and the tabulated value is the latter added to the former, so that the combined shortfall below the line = 25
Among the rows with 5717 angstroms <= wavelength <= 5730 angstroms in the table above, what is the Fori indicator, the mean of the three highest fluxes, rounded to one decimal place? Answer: 20.3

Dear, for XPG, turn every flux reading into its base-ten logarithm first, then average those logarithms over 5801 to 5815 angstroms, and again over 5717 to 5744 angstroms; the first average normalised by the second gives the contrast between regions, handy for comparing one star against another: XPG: 1.00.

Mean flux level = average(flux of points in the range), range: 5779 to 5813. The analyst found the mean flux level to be 18.4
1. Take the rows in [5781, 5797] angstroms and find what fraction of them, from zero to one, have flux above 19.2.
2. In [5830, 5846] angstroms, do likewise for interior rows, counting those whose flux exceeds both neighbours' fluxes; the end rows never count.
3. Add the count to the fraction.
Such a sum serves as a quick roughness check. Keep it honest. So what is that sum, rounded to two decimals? 3.25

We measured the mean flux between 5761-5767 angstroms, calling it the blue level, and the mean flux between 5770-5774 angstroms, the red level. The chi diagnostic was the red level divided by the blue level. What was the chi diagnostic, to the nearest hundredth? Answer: 1.02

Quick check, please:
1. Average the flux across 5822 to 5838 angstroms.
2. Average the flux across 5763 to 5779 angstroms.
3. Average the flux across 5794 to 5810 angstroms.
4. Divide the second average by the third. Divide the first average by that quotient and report 19.2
